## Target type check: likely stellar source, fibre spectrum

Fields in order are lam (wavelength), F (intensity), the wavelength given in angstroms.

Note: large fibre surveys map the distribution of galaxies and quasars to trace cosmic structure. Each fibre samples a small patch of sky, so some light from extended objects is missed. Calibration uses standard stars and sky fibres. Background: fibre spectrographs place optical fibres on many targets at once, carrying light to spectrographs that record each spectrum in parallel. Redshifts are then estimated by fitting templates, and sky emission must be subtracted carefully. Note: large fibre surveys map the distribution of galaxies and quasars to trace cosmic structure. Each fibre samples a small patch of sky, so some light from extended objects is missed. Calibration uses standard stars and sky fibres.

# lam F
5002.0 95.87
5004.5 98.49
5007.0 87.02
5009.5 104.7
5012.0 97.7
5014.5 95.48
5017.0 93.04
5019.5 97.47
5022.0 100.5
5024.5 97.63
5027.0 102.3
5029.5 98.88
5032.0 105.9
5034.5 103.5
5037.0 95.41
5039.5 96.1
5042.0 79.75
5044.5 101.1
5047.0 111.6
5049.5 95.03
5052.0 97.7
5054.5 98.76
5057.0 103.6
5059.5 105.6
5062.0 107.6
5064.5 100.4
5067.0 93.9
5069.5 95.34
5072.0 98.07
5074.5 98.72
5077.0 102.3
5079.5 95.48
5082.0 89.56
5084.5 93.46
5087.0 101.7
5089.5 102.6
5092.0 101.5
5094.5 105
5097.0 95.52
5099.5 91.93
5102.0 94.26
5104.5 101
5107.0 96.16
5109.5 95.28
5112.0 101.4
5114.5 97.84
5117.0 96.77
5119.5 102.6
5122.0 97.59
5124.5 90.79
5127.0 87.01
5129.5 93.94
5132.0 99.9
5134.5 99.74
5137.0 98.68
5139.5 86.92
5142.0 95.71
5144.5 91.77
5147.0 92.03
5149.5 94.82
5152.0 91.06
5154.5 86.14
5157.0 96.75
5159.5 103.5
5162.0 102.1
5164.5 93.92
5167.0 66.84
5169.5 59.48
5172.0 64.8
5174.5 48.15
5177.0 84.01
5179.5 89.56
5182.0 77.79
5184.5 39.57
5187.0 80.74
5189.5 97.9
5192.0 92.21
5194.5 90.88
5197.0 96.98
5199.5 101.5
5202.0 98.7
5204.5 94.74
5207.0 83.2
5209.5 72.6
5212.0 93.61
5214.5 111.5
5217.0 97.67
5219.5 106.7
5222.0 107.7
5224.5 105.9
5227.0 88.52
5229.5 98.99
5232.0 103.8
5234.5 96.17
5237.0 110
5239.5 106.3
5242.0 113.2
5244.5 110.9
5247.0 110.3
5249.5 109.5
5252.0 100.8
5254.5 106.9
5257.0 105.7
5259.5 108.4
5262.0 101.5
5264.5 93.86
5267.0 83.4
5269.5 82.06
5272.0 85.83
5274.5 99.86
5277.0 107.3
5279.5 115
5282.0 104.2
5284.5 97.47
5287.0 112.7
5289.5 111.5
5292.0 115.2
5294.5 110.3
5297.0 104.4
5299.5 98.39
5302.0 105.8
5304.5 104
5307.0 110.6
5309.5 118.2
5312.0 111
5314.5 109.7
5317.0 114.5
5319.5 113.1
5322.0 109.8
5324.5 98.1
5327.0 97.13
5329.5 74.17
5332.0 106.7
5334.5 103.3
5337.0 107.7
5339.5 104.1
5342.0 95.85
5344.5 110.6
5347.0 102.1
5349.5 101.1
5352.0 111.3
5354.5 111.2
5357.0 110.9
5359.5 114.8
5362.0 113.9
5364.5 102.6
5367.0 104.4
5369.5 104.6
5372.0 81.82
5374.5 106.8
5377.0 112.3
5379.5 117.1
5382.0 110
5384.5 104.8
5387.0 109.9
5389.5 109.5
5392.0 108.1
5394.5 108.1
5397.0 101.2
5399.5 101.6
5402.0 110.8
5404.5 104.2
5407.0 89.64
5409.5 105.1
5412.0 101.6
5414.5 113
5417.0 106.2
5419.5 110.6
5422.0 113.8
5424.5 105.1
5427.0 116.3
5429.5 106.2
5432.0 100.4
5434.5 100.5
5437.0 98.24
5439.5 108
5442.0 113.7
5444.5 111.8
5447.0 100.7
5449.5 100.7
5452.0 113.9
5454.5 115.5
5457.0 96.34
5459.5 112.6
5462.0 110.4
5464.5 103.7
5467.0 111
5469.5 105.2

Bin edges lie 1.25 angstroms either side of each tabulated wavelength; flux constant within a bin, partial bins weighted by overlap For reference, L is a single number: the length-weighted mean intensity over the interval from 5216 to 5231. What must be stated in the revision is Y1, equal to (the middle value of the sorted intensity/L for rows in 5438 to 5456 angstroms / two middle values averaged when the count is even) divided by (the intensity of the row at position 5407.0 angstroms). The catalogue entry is 0.0123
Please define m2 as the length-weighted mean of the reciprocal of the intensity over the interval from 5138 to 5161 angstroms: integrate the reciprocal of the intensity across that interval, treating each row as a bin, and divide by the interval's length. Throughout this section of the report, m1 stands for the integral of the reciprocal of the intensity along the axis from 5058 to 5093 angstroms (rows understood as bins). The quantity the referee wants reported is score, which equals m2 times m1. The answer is 0.0038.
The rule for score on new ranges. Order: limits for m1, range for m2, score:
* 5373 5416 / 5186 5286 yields 0.0041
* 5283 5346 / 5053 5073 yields 0.0060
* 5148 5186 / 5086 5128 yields 0.0053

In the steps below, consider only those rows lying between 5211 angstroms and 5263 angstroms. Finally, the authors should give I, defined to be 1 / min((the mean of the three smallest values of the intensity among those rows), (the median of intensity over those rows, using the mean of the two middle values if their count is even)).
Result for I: 0.0108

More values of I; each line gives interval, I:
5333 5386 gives 0.0108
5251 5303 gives 0.0119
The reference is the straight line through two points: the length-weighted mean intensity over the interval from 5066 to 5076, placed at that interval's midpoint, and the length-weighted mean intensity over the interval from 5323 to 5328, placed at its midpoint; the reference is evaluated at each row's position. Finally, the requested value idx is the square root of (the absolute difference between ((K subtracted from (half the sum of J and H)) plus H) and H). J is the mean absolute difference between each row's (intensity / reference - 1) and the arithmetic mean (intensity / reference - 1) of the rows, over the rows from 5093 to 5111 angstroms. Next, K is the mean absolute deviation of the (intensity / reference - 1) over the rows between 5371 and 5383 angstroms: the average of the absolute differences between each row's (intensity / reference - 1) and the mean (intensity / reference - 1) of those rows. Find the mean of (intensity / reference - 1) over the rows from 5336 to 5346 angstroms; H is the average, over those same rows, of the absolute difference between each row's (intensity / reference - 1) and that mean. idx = 0.24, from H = 0.047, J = 0.0354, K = 0.096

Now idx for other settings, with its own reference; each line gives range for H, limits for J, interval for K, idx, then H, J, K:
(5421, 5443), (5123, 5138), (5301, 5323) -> 0.14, 0.054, 0.0454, 0.031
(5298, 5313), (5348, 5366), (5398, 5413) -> 0.05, 0.053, 0.0438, 0.046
